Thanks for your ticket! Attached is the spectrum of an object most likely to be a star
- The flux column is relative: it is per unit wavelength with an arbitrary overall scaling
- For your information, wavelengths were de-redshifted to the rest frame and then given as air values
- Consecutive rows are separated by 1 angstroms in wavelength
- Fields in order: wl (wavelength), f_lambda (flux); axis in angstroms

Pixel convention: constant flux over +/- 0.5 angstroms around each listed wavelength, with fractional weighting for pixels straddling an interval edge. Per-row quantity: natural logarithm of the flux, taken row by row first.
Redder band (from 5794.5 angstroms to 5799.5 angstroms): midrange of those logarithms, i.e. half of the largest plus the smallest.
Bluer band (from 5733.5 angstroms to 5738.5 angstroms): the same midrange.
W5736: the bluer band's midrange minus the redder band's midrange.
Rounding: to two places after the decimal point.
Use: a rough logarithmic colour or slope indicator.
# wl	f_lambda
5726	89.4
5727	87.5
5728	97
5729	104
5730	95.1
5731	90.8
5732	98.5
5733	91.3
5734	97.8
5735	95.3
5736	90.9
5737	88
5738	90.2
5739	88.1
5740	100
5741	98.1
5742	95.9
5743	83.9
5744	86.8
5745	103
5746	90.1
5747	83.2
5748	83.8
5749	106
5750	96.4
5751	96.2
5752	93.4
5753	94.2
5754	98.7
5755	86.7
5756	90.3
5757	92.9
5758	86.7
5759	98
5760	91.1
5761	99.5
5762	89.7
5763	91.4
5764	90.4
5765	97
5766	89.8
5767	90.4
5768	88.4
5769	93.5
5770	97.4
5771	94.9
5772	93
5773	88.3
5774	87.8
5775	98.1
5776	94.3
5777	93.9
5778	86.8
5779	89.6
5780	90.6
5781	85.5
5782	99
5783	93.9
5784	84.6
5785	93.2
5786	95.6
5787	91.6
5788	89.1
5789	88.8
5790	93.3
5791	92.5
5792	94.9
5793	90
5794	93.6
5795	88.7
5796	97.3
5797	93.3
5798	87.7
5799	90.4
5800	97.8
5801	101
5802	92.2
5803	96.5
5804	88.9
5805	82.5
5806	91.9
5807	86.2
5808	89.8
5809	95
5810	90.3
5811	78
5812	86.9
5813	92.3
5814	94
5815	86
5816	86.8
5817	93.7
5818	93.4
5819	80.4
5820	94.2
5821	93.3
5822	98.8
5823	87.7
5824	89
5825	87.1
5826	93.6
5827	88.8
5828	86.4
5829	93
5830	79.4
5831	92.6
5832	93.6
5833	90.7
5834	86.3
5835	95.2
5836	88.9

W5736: 0.00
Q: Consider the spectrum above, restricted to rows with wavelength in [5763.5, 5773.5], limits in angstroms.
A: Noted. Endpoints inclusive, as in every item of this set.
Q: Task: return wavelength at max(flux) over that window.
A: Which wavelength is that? 5770 angstroms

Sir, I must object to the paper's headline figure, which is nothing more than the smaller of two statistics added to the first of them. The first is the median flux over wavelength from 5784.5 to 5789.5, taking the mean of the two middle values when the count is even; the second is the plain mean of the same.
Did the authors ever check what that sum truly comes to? 183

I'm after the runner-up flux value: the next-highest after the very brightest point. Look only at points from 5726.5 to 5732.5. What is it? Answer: 98.5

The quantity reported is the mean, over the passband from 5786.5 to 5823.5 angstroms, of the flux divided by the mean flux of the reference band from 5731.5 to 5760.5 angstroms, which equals 0.98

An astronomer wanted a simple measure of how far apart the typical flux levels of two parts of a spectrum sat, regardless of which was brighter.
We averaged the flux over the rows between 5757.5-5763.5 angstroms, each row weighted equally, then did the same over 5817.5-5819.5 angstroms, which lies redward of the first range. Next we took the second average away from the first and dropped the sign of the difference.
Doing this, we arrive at 5.8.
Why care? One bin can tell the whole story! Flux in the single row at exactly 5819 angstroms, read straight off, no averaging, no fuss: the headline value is 80.4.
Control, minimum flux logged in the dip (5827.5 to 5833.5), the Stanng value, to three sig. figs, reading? 79.4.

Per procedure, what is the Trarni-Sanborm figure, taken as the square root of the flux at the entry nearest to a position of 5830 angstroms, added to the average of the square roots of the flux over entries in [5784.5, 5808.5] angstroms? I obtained 18.5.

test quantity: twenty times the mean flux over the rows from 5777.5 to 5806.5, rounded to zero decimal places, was 1835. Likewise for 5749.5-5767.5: 1859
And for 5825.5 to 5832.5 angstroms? 1793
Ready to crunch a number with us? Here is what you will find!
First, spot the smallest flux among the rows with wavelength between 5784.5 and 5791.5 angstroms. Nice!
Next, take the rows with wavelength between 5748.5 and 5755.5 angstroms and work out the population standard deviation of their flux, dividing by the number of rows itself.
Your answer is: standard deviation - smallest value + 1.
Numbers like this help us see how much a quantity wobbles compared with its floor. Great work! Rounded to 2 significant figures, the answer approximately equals -82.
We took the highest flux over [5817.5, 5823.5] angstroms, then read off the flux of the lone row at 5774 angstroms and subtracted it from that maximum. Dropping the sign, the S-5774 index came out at 11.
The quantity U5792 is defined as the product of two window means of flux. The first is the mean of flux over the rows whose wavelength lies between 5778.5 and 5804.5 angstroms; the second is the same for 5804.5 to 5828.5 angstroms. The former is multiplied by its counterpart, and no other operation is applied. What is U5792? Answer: 8253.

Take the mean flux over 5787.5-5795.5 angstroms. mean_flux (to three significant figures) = 91.4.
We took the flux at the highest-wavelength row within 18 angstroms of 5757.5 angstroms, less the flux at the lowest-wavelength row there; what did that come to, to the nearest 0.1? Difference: -1.9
